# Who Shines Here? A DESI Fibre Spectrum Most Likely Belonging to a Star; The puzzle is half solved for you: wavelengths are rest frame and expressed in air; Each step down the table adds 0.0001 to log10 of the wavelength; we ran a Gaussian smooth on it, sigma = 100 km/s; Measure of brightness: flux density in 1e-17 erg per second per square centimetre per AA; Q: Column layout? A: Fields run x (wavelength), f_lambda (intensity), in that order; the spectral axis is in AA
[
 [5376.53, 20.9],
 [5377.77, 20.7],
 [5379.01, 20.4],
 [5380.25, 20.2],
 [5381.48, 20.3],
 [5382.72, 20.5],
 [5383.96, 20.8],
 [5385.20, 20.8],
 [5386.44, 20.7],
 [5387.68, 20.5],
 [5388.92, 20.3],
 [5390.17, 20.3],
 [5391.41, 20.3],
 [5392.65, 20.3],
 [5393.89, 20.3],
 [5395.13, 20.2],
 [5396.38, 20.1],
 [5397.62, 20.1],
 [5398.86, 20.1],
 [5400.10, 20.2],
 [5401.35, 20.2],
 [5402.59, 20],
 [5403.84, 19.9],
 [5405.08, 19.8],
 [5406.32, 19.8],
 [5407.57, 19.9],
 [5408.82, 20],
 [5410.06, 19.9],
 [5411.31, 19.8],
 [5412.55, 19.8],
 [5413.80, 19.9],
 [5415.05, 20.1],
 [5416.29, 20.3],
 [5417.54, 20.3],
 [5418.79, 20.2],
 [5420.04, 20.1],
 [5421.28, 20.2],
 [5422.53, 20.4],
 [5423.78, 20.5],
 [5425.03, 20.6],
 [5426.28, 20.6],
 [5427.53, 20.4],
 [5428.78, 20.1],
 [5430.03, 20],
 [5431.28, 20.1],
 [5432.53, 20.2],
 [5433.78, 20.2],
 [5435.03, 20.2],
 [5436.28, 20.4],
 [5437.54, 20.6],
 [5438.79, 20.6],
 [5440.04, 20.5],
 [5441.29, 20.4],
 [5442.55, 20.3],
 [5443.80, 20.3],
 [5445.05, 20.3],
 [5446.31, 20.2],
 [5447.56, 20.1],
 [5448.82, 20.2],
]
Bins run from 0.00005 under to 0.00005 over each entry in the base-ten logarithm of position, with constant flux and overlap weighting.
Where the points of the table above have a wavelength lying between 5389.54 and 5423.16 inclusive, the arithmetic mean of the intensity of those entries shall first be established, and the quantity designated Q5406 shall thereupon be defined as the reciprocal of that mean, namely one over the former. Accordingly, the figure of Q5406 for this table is 0.0498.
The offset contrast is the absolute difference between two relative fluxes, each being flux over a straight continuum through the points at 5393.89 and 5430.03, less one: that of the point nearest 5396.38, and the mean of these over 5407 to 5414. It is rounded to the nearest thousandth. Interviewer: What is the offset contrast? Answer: 0.005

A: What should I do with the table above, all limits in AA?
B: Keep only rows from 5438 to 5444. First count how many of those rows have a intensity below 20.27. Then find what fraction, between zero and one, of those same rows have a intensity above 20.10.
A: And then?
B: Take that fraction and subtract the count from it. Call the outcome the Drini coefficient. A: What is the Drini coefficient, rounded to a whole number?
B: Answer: 1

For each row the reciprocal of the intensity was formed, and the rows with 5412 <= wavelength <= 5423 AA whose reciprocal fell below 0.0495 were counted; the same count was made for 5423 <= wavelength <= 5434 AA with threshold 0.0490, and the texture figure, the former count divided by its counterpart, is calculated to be 1.0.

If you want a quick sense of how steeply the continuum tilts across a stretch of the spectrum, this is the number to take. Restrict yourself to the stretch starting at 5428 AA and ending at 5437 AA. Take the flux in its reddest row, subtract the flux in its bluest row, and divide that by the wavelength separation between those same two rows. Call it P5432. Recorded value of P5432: 0.04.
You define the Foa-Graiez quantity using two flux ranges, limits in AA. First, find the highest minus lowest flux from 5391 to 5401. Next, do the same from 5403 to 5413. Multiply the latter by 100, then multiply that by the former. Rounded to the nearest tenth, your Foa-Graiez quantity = 4.0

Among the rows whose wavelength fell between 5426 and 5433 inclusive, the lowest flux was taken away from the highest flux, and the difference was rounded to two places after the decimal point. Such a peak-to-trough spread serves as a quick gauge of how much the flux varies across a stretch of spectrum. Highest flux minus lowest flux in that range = 0.60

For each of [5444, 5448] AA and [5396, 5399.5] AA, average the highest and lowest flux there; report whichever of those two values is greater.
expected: 20.2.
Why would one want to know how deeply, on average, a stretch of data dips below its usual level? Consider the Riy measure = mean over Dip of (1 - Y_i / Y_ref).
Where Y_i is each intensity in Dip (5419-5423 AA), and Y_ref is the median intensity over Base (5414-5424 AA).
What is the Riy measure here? 0.001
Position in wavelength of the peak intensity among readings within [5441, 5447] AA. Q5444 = 5441.29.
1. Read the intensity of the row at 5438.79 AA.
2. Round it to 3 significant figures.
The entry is 20.6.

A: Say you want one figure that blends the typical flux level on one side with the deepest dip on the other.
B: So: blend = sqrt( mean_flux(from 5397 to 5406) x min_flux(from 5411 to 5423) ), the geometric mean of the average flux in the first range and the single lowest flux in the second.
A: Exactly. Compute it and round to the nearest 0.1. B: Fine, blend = 19.9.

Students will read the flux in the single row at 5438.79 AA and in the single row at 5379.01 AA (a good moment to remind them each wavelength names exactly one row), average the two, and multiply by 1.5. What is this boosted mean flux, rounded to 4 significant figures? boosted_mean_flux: 30.75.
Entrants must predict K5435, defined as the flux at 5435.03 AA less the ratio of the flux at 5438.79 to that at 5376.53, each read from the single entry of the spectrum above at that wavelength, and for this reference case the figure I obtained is 19.2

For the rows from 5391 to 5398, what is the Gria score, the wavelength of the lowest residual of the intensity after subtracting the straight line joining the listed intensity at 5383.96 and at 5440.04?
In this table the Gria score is 5396.38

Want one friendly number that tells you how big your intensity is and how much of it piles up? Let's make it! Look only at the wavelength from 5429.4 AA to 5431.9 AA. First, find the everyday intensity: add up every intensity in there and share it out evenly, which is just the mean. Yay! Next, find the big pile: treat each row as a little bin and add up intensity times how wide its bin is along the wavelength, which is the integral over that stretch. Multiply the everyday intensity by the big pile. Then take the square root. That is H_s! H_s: 31.71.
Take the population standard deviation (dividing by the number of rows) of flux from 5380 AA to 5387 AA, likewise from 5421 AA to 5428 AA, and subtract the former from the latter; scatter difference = -0.098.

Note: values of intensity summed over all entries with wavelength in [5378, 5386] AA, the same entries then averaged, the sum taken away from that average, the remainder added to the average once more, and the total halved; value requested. -41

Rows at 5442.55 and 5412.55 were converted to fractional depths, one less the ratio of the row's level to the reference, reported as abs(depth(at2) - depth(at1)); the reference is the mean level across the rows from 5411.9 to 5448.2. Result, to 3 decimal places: 0.025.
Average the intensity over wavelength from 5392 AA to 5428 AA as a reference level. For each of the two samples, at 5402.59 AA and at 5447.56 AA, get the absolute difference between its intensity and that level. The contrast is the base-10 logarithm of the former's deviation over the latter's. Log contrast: 0.6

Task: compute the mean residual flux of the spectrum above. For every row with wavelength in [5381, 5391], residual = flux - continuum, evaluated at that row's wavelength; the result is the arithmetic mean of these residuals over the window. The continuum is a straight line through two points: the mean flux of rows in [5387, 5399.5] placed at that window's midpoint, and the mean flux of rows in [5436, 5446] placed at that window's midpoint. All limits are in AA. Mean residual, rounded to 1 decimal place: 0.3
